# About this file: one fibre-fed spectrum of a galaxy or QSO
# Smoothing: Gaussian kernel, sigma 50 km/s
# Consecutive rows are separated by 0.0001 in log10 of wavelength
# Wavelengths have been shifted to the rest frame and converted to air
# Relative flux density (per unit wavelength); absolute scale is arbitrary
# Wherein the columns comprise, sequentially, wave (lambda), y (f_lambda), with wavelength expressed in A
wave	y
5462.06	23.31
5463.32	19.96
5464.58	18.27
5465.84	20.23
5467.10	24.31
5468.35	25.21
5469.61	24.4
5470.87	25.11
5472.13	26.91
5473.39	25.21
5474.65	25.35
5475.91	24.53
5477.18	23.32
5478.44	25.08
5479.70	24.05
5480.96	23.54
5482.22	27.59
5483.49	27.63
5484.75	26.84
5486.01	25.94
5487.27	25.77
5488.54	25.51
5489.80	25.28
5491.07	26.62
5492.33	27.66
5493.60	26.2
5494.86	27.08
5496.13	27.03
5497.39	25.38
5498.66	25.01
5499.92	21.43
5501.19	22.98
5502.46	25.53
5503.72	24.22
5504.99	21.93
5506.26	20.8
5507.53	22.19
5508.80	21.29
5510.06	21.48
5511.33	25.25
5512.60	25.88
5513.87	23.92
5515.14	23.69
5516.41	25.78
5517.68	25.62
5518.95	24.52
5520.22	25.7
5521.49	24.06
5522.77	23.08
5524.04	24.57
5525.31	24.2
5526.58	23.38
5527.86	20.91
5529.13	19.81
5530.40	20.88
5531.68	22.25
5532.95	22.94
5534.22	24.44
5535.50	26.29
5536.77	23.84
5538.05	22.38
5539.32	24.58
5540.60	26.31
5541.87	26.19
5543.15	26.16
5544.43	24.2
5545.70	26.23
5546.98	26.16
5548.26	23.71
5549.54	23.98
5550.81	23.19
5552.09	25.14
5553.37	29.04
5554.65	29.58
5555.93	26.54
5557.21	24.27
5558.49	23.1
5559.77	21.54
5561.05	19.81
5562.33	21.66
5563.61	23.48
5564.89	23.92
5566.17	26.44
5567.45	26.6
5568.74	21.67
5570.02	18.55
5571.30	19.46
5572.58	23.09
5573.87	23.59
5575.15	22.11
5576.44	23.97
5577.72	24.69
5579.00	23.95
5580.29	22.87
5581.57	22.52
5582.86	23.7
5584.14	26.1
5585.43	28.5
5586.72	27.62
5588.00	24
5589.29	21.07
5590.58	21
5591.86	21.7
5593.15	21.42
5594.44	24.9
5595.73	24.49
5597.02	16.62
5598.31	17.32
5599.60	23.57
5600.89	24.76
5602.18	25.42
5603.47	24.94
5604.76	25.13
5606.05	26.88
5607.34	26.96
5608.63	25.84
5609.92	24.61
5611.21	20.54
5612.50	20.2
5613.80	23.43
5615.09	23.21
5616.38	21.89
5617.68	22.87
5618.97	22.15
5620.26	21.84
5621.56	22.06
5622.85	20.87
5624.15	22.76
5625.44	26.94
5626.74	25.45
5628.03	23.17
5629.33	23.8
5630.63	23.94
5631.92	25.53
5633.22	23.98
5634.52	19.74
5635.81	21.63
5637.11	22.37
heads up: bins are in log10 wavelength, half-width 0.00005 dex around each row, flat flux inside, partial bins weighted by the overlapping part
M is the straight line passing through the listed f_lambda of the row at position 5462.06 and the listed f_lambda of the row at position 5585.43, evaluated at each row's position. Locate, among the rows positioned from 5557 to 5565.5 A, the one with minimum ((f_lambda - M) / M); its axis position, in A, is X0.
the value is 5561.05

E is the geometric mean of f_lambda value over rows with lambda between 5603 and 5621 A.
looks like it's 23.5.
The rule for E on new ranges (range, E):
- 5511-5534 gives 23.6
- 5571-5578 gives 22.8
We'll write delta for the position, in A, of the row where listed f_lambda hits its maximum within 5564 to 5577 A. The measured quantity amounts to 5567.45 A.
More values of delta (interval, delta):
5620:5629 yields 5625.44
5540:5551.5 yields 5540.60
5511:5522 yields 5512.60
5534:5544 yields 5540.60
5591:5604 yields 5602.18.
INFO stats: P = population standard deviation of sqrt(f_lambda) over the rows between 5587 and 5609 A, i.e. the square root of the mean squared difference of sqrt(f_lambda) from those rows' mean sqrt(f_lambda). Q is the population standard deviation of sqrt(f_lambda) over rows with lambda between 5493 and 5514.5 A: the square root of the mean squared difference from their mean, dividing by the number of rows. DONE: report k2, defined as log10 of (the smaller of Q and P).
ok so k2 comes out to -0.67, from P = 0.32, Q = 0.212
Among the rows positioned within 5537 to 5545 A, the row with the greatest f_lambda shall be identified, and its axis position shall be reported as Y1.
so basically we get 5540.60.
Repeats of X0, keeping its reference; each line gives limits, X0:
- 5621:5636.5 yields 5634.52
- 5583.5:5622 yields 5597.02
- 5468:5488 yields 5477.18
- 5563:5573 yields 5570.02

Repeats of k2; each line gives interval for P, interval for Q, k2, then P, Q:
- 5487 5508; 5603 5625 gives -0.68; 0.21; 0.211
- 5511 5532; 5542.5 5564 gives -0.73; 0.19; 0.249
